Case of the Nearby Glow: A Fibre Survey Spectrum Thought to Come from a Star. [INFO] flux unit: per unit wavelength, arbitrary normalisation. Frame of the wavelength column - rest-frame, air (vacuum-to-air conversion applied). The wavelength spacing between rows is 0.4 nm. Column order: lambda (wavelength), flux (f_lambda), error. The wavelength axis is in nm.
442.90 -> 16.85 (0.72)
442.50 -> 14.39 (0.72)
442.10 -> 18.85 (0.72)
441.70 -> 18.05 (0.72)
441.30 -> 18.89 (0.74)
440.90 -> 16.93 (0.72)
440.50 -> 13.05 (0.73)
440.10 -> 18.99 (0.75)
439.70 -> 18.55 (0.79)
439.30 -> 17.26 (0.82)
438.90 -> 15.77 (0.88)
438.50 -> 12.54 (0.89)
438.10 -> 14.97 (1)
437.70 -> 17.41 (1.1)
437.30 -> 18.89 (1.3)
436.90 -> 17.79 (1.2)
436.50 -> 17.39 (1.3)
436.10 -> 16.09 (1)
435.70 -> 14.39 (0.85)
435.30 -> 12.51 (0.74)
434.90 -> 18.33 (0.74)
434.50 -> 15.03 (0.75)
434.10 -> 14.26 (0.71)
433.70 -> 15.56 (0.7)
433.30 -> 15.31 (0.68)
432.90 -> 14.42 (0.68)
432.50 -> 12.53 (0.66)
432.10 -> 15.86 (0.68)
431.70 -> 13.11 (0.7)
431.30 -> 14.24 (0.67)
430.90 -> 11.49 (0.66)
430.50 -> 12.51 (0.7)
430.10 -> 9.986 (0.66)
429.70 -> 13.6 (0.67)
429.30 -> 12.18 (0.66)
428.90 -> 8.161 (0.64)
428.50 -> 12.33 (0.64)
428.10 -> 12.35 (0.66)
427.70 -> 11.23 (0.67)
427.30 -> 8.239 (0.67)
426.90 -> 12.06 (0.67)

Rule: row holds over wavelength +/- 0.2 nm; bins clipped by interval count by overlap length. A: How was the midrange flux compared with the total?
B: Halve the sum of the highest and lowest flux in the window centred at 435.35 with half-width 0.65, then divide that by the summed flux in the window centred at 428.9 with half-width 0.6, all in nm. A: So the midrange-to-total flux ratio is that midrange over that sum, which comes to 0.47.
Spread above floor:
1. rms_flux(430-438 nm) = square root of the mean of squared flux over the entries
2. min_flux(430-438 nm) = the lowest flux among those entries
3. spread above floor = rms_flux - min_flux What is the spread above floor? 5.1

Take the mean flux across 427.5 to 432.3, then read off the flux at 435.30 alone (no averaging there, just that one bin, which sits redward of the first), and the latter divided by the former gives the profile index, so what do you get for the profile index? 1.02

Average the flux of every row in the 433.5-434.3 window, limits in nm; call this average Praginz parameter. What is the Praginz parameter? 14.9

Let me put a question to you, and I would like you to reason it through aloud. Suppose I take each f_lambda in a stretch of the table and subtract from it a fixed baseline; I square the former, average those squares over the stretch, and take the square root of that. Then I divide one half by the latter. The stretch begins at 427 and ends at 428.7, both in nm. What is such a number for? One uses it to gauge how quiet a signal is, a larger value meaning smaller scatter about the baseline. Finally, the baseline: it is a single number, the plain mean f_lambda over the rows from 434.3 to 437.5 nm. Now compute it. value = 0.090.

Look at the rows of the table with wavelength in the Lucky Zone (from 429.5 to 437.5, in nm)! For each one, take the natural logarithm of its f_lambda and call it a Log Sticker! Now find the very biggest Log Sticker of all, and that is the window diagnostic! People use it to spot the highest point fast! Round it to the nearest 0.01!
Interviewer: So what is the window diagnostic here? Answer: 2.94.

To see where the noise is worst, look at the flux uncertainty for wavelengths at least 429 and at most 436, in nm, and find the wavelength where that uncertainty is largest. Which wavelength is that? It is 435.70 nm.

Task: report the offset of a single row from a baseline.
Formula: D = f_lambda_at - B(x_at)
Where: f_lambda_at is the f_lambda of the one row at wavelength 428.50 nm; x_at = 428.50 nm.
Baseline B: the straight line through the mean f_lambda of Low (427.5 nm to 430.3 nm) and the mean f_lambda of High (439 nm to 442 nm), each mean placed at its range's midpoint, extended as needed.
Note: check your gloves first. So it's 1.1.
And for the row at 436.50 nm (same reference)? 2.1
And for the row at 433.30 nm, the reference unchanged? 1.6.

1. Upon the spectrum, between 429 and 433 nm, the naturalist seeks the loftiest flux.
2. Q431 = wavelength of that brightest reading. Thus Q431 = 432.10 nm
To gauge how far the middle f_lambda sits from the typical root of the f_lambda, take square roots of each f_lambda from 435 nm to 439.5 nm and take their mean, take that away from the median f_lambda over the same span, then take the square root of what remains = 3.48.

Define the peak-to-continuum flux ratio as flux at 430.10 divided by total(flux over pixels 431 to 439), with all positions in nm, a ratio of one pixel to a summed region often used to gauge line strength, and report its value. 0.033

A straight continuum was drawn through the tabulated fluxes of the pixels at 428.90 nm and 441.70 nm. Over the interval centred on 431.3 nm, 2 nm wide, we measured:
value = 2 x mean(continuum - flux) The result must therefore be -6.9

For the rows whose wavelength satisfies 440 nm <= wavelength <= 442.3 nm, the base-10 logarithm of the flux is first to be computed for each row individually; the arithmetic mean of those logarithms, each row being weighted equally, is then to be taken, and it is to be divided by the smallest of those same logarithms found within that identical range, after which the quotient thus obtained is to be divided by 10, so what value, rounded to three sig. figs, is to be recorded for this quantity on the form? 0.111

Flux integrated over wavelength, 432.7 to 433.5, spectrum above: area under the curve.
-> 12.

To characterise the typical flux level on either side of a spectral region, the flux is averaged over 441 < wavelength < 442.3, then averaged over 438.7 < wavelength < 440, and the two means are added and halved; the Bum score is 17.9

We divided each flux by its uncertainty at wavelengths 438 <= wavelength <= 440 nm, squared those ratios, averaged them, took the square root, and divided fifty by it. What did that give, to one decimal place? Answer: 2.7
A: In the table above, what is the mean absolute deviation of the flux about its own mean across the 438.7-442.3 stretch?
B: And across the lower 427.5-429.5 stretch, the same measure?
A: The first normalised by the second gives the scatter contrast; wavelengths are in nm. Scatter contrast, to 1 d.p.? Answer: 1.2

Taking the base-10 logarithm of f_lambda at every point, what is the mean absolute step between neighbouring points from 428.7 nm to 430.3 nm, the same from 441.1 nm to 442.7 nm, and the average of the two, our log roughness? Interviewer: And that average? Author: 0.085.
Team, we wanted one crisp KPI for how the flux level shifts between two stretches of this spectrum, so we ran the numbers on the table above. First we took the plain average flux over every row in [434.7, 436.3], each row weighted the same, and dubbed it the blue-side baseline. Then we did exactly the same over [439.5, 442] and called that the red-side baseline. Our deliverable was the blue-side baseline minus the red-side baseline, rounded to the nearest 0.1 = -2.1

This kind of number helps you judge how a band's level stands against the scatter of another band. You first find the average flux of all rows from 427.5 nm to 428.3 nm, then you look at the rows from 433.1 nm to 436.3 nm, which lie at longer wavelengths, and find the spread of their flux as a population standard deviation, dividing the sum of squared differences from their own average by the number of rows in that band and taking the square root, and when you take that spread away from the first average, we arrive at 10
